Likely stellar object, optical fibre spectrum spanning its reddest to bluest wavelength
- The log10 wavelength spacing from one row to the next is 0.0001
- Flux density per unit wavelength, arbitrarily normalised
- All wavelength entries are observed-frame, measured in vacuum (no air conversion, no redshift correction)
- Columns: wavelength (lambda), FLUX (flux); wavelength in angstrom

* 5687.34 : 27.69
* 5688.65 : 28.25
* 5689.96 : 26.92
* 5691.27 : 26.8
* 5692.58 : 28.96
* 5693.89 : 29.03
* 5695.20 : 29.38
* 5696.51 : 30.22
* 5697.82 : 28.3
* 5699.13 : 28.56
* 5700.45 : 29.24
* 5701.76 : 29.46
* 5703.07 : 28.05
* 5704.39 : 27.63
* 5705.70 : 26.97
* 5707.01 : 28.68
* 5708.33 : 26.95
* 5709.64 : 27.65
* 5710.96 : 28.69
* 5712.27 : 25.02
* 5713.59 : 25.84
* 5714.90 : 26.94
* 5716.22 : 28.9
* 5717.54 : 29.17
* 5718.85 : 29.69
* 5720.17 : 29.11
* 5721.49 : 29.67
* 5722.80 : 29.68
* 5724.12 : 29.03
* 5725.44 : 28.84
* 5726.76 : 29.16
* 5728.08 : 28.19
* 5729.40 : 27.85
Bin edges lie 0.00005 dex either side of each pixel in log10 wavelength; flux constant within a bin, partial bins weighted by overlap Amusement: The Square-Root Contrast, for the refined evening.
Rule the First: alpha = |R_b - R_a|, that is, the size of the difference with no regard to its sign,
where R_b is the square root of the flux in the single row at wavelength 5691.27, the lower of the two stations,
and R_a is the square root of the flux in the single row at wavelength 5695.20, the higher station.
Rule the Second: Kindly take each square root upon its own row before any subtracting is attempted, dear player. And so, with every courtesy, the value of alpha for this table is 0.24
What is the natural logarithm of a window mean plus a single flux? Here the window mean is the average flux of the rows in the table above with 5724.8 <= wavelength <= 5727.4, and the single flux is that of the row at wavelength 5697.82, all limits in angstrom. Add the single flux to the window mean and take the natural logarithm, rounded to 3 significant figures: 4.05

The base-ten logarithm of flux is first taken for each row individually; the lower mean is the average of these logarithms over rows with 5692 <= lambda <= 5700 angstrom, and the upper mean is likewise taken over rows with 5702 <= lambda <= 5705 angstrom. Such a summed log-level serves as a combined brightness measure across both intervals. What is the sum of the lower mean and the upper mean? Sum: 2.91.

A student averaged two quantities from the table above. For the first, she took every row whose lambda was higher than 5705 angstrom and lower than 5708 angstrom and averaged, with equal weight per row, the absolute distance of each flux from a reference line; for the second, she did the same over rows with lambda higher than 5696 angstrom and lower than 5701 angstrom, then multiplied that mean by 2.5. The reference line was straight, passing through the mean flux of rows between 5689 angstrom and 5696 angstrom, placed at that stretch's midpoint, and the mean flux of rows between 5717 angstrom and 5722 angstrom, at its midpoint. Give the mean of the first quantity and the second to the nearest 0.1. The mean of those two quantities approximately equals 1.3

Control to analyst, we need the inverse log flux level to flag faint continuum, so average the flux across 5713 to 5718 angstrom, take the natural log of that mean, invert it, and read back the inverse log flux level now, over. 0.301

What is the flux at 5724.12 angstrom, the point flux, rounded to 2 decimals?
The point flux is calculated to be 29.03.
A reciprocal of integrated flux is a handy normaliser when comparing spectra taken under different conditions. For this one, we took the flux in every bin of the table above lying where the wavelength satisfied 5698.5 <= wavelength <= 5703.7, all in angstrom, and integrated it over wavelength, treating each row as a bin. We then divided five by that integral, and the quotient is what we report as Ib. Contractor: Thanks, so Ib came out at 0.033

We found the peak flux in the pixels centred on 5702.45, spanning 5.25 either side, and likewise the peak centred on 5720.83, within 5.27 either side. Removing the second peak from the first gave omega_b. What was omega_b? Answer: -0.23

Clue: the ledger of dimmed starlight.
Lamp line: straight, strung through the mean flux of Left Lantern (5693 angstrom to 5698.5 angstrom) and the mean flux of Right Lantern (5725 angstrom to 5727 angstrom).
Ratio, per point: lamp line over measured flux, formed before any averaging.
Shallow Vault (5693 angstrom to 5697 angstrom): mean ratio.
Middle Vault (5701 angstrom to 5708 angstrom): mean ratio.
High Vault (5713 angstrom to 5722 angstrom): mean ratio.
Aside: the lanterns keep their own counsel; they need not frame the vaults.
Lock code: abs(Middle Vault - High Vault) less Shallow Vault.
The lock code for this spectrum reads -0.98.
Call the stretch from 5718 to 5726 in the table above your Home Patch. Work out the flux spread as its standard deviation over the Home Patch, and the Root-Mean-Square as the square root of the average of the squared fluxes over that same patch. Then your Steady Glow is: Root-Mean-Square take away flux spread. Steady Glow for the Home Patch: 29.0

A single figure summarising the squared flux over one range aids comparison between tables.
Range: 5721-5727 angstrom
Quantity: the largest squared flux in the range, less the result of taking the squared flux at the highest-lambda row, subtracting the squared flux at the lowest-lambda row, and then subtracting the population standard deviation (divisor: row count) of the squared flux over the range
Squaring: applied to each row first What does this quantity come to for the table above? 931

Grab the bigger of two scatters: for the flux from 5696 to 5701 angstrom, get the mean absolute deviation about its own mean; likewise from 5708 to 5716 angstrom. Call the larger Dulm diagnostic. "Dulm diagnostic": 0.9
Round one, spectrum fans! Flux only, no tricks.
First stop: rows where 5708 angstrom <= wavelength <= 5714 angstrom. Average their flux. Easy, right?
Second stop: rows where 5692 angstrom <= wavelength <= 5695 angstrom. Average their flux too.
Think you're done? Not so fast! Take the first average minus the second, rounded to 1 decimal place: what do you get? -2.2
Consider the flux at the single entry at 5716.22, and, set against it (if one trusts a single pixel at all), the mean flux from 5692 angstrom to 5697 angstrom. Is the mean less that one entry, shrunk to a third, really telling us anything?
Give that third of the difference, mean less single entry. 0.17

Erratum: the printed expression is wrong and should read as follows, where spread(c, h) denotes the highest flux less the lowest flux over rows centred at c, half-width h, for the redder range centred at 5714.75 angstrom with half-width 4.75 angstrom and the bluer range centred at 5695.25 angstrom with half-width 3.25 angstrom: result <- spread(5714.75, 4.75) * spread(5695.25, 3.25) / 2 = 4.5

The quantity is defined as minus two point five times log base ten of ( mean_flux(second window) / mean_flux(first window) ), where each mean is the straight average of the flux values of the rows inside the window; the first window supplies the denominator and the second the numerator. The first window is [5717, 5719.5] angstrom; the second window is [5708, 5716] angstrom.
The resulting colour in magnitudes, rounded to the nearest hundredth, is 0.10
